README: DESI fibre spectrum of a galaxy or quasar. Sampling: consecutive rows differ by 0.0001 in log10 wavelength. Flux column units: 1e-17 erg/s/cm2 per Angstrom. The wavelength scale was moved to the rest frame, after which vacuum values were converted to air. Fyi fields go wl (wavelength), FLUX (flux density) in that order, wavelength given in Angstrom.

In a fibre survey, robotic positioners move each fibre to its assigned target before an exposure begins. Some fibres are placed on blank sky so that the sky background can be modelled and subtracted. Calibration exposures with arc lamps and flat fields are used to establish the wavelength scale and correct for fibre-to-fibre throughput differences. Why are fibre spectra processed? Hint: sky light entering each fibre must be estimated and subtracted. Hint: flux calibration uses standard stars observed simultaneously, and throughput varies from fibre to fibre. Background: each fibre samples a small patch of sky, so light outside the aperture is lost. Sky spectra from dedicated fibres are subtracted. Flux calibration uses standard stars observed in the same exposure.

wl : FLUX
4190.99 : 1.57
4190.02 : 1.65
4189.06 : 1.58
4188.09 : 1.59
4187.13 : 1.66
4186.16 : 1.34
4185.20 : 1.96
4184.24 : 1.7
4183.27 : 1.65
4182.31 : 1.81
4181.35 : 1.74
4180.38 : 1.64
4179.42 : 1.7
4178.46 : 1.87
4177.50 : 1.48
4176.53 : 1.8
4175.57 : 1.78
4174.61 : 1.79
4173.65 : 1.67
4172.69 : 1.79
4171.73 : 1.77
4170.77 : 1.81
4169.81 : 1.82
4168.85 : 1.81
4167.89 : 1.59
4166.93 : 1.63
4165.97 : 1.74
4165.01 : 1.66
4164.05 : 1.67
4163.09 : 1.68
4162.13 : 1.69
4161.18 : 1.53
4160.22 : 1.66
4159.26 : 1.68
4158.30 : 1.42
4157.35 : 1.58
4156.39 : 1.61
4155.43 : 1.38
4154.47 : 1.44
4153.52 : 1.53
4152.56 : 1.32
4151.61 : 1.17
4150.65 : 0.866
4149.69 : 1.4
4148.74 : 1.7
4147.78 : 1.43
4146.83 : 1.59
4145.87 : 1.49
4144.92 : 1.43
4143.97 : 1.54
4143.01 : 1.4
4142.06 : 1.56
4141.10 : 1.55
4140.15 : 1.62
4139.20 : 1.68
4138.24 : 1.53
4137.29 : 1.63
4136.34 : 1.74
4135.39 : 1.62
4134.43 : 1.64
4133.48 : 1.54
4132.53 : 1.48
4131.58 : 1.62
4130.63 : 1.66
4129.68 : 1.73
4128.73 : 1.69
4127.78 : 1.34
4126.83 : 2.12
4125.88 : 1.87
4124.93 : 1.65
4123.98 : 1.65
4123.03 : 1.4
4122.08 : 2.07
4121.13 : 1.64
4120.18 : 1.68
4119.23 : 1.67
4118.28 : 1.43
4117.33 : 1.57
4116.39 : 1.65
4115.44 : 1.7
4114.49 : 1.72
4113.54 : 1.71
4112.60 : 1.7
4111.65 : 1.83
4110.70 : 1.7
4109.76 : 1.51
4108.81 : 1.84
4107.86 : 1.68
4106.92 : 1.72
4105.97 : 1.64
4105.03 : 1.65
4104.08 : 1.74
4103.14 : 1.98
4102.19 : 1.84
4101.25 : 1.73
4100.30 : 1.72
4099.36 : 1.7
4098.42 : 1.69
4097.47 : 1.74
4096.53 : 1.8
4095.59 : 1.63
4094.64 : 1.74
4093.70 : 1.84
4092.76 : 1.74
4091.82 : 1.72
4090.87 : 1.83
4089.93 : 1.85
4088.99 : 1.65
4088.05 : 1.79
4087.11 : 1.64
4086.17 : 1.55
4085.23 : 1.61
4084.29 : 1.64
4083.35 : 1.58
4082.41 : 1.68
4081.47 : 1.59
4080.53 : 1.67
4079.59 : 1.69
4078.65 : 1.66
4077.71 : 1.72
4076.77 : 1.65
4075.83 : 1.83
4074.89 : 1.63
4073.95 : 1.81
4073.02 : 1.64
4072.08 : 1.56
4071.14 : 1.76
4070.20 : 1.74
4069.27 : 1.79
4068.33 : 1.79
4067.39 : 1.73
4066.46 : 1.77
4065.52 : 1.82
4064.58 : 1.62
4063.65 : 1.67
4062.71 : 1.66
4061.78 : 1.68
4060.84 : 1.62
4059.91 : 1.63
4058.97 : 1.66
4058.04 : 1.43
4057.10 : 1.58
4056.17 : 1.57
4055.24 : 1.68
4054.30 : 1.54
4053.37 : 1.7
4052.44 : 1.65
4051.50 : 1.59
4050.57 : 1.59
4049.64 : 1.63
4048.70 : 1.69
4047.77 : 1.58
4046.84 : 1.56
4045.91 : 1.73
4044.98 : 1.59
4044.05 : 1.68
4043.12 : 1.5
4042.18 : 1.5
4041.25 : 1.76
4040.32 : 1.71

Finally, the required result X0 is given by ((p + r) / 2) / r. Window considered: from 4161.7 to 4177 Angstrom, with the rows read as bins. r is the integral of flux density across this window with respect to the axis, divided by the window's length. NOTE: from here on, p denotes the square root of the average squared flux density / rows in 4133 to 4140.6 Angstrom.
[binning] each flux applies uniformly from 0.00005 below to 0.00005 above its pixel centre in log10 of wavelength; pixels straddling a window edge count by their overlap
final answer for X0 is 0.97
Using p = 1.63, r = 1.731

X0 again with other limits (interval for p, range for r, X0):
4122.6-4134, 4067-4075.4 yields 0.98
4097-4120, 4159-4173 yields 1.00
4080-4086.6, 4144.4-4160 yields 1.06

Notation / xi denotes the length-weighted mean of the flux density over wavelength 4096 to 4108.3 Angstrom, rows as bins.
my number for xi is 1.74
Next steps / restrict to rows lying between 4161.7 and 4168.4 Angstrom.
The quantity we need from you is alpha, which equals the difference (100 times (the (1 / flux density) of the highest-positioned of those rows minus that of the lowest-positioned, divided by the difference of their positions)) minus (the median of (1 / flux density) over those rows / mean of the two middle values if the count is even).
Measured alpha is 0.0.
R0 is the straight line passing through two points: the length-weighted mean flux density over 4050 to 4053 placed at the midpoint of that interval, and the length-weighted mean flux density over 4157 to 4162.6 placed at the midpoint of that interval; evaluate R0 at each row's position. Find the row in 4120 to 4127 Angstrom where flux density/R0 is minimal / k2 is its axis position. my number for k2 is 4123.03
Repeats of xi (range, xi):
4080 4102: 1.70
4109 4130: 1.68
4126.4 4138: 1.65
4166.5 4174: 1.74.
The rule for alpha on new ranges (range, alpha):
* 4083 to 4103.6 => -1.2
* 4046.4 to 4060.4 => -0.8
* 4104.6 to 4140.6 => -0.6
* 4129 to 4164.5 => -0.6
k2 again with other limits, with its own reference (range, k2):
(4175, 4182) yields 4177.50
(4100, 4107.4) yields 4105.97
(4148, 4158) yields 4150.65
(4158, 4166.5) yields 4158.30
